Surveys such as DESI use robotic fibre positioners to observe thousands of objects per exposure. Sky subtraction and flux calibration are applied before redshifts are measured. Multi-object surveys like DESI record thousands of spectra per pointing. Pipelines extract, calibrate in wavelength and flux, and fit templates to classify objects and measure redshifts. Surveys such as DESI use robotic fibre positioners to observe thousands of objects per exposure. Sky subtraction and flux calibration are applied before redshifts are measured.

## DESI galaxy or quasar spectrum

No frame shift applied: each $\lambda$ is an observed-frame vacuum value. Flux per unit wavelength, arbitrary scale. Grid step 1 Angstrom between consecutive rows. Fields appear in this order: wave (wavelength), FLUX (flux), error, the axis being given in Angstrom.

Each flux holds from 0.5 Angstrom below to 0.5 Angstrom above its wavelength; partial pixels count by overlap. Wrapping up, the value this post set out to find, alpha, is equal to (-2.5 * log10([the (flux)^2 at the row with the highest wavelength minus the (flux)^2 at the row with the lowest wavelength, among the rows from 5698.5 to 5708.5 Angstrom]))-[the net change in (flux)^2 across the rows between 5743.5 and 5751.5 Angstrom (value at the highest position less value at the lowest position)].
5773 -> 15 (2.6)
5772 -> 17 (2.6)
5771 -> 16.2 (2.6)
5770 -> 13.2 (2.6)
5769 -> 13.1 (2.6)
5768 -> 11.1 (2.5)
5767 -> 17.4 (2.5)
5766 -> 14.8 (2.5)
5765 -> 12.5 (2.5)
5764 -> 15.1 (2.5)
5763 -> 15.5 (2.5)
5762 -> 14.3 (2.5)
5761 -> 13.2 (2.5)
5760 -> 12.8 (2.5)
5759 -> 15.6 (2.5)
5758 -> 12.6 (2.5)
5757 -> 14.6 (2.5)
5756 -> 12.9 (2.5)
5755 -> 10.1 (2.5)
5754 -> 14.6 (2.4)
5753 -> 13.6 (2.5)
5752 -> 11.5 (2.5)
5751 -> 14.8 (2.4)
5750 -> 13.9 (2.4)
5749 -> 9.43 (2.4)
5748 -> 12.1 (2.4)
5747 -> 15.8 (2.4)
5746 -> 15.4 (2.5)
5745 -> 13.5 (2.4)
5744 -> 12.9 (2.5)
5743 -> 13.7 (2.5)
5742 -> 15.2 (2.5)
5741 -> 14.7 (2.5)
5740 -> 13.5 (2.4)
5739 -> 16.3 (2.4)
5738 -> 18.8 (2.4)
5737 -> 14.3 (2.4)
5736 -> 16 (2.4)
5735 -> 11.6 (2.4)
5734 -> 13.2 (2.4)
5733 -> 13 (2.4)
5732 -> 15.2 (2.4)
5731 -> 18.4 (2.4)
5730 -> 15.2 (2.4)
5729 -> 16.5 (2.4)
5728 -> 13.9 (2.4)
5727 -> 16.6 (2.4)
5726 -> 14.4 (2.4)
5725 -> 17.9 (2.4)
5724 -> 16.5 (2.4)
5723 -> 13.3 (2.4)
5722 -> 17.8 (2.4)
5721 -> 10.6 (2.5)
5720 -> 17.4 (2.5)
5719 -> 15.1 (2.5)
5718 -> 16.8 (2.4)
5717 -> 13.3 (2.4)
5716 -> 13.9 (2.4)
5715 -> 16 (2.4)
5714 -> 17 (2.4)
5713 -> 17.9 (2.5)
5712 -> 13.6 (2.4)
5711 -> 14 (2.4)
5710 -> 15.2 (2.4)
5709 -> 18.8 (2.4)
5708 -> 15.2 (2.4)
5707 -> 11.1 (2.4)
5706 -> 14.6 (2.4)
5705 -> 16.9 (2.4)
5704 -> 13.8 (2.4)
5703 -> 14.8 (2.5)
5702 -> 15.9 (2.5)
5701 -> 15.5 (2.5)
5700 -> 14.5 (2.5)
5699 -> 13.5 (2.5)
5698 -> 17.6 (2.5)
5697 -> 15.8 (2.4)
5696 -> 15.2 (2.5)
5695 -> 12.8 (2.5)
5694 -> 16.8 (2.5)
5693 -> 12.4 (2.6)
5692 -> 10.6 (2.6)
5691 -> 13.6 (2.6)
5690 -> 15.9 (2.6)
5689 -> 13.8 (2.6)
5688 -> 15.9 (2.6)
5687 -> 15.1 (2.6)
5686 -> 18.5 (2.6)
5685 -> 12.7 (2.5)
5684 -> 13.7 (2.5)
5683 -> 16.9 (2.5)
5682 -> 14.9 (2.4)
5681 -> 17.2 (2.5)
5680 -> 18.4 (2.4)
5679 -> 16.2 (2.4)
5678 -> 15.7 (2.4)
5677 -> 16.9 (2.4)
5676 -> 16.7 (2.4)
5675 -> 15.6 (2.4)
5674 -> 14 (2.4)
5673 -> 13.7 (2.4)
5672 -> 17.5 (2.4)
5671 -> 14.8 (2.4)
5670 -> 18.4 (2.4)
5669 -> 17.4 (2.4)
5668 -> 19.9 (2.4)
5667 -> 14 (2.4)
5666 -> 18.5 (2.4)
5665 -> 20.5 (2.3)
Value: -57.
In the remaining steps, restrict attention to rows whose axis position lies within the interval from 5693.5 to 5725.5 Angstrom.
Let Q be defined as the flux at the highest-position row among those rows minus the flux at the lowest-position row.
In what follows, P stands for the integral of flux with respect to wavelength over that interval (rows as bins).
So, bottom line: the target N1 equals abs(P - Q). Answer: 488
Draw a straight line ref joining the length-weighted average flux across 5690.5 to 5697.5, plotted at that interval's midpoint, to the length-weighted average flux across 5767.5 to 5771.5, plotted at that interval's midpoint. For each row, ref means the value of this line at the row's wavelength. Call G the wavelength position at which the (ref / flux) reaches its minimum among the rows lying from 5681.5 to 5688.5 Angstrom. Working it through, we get 5686 Angstrom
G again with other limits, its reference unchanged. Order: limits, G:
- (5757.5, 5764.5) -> 5759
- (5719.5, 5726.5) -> 5725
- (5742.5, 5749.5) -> 5747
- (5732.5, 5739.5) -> 5738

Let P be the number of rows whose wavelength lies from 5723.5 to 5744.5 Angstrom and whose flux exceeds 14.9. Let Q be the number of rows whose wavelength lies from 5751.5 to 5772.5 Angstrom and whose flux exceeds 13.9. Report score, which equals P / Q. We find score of 1.10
